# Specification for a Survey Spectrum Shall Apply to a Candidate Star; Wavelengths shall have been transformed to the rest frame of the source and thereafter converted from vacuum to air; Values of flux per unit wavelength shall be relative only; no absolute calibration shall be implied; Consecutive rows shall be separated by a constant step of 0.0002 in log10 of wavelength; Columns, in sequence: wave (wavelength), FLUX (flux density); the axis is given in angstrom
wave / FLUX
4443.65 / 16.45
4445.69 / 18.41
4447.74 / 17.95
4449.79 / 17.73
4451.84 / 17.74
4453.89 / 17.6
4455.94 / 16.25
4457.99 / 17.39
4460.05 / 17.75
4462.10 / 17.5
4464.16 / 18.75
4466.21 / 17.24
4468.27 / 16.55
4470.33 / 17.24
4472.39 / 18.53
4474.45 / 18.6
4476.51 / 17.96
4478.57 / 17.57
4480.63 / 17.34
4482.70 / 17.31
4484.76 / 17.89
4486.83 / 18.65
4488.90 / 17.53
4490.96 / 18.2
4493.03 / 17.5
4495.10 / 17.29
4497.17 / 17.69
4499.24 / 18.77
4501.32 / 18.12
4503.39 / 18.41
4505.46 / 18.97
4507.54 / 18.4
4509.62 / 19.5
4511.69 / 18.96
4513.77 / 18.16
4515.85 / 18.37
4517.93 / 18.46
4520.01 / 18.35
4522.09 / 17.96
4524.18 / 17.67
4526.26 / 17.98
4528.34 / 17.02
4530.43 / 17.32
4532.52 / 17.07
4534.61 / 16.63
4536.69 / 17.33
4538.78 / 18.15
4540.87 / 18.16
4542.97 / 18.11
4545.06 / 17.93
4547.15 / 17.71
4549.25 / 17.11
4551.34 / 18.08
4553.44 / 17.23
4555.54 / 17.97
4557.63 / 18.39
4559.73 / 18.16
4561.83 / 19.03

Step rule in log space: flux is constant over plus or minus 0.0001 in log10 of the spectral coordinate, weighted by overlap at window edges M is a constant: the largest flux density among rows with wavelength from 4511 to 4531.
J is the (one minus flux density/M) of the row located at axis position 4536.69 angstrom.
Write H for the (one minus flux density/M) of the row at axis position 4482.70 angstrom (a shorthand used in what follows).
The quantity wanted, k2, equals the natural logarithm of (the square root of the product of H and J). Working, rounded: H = 0.087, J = 0.09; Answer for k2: -2.4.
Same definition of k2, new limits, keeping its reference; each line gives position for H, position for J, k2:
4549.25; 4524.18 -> -2.5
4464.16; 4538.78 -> -3.8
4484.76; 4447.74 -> -2.9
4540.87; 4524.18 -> -2.9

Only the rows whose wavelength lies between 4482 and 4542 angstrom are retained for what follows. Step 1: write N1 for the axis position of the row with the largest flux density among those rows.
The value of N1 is 4509.62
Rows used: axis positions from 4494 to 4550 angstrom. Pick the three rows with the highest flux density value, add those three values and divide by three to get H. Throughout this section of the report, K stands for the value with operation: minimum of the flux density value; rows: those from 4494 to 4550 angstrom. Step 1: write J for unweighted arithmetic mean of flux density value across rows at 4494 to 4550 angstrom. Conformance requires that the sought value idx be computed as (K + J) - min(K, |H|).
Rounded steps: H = 19.1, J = 18.0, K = 16.63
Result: 18.0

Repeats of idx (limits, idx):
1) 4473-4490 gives 17.9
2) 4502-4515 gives 18.7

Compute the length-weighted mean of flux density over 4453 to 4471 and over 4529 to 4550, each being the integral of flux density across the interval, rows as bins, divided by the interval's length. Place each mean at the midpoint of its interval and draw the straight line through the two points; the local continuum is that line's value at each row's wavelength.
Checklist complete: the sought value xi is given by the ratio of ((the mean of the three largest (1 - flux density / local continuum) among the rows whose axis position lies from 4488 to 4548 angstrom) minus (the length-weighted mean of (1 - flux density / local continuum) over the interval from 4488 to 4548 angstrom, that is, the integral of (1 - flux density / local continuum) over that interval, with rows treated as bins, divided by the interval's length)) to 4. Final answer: 0.0160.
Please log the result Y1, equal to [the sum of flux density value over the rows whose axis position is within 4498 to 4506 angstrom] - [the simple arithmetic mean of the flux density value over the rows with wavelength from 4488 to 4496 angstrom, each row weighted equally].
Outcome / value 56.6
